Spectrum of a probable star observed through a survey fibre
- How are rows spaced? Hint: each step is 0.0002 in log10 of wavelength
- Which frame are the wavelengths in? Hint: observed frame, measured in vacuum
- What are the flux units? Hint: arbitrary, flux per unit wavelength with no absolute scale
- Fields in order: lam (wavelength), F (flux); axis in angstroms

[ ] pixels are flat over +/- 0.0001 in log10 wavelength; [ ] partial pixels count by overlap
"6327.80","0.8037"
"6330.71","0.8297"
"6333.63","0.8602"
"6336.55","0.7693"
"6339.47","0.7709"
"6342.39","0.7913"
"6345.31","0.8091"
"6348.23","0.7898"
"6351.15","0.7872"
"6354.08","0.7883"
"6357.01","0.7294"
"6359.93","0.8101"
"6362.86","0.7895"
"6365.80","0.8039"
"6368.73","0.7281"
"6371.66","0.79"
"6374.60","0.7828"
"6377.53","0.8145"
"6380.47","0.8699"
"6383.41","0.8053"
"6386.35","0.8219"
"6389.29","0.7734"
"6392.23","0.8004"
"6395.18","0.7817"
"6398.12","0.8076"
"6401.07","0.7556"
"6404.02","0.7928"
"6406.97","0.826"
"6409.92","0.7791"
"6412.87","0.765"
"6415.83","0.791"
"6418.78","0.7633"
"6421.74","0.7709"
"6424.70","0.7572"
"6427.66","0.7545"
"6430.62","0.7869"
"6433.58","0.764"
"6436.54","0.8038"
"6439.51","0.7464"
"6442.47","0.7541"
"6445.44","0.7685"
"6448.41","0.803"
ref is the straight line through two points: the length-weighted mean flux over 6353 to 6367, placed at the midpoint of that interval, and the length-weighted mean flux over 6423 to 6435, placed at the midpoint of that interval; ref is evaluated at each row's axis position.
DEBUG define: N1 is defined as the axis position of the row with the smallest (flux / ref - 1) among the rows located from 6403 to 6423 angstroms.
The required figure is 6418.78 angstroms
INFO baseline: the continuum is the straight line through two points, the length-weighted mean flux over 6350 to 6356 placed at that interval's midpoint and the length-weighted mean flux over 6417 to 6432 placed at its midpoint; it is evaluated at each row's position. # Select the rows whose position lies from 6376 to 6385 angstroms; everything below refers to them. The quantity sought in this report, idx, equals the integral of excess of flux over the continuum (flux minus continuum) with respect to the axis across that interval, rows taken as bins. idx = 0.48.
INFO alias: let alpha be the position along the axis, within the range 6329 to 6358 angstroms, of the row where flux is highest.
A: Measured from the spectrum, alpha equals 6333.63 angstroms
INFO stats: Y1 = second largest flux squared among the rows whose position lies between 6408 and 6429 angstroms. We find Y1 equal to 0.61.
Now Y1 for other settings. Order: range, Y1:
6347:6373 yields 0.65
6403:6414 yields 0.63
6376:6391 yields 0.68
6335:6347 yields 0.63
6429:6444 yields 0.62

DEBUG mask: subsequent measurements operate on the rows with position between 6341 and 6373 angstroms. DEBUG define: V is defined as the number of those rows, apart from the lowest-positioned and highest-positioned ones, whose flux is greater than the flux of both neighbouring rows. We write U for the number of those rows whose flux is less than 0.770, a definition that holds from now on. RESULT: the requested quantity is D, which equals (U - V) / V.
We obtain -0.50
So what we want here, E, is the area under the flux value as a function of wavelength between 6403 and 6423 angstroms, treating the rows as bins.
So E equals 15.7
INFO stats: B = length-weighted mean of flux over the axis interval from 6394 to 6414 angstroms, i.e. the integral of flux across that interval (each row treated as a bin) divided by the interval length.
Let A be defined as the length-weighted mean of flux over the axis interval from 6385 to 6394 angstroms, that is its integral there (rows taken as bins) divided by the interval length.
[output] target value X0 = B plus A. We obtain 1.585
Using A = 0.798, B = 0.787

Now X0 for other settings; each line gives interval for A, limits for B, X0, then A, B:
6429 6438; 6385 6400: 1.581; 0.785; 0.796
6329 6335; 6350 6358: 1.612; 0.843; 0.769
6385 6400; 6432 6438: 1.580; 0.796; 0.785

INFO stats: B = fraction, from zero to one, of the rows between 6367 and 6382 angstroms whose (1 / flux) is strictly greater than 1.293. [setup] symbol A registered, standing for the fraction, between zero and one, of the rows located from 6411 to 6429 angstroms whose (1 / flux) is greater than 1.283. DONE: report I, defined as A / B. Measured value 4.2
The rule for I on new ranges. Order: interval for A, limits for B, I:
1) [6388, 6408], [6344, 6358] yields 1.4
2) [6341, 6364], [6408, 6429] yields 0.2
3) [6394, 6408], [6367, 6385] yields 1.2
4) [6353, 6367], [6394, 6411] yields 1.2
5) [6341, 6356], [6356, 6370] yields 0.0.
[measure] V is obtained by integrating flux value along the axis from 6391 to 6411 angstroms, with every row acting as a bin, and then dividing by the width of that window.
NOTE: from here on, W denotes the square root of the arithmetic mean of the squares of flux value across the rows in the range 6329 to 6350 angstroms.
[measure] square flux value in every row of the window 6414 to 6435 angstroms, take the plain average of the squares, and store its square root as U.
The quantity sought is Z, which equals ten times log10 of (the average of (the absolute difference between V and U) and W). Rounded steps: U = 0.770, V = 0.792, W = 0.803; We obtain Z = -3.84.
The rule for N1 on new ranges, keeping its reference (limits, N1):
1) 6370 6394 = 6389.29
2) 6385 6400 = 6389.29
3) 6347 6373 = 6357.01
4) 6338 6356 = 6339.47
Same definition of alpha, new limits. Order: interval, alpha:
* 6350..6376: 6359.93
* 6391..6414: 6406.97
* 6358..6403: 6380.47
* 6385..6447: 6406.97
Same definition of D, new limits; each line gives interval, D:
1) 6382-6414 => -0.50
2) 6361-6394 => -0.75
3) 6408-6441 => 0.50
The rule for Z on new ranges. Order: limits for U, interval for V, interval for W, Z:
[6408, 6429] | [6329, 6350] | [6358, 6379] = -3.86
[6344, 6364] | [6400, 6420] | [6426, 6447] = -4.13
